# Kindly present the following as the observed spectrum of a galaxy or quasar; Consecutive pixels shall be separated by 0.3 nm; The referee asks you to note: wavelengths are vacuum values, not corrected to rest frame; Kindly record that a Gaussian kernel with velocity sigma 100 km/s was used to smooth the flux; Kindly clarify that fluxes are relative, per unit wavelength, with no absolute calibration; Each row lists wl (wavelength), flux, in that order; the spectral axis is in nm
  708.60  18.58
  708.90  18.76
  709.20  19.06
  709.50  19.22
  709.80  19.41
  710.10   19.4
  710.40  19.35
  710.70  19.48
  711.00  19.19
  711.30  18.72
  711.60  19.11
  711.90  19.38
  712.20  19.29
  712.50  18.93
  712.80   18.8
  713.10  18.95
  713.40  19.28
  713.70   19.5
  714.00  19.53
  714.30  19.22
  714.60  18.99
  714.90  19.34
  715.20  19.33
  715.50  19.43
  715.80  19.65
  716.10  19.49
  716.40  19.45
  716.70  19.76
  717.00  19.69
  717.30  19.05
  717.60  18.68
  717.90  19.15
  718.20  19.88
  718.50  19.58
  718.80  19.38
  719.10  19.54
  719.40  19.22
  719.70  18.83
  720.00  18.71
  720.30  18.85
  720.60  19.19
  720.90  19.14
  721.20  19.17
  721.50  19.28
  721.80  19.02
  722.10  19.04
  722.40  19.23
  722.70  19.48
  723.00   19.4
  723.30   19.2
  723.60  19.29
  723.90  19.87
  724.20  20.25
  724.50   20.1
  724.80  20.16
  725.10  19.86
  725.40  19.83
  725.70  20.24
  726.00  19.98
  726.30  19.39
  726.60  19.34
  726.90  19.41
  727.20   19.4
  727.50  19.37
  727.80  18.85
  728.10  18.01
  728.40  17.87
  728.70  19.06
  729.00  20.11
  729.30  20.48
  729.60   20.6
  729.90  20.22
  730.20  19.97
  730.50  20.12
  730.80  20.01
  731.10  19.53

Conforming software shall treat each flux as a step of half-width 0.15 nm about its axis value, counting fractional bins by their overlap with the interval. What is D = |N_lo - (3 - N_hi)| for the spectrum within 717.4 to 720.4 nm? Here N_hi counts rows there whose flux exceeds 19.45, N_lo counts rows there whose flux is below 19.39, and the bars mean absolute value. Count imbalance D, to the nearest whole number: 7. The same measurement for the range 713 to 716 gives 6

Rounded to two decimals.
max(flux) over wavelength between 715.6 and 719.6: 19.88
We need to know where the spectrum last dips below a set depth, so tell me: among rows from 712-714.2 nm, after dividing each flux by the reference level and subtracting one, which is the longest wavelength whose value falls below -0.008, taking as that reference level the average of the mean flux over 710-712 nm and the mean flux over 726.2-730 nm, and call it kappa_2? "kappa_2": 713.10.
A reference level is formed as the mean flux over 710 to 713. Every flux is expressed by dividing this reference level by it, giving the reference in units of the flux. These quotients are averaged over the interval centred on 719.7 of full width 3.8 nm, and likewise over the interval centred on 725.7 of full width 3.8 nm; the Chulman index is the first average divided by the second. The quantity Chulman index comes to 1.03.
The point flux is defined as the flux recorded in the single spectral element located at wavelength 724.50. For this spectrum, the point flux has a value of 20.1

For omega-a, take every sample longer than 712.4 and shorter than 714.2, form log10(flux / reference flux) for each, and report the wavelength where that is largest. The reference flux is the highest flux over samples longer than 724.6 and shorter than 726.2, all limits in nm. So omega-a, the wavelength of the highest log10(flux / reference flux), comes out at 714.00 nm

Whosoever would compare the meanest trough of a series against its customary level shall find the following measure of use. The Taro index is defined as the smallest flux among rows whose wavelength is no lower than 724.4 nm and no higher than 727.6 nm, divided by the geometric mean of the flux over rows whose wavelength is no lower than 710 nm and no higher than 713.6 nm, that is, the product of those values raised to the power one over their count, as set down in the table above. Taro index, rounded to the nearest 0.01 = 1.01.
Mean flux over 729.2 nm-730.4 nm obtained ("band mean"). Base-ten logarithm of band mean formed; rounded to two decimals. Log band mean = 1.31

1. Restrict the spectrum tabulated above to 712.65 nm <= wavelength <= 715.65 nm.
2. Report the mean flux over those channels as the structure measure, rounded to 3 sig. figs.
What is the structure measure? 19.2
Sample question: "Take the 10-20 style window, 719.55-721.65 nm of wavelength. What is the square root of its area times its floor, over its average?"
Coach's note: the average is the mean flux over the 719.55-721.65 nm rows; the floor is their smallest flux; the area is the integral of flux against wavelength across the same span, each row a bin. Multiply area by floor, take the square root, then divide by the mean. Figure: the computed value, 1.44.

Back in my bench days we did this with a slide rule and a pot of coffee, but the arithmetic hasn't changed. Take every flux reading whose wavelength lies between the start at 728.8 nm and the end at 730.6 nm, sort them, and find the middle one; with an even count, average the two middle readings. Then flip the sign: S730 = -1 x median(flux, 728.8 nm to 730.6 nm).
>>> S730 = -20.2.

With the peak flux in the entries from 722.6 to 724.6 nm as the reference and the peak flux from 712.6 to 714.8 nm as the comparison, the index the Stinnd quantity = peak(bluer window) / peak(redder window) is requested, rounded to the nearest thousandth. 0.964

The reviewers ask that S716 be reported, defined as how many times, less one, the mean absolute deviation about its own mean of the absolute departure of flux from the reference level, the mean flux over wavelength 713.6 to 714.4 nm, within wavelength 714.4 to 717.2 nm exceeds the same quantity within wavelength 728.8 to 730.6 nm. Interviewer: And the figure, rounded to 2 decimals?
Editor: -0.33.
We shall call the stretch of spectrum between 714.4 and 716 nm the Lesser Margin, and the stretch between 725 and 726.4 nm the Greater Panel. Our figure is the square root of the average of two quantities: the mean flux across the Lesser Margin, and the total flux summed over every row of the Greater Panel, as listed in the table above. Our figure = 7.70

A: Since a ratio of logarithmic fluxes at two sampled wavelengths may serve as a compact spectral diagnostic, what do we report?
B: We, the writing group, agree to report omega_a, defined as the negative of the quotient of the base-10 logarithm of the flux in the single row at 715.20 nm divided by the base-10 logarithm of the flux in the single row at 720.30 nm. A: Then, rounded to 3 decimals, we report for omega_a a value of -1.009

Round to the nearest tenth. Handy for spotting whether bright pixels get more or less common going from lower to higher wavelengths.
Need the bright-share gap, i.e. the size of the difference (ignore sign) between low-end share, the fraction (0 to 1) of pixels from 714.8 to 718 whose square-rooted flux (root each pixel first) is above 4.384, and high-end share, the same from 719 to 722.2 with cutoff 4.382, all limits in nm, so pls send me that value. 0.5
